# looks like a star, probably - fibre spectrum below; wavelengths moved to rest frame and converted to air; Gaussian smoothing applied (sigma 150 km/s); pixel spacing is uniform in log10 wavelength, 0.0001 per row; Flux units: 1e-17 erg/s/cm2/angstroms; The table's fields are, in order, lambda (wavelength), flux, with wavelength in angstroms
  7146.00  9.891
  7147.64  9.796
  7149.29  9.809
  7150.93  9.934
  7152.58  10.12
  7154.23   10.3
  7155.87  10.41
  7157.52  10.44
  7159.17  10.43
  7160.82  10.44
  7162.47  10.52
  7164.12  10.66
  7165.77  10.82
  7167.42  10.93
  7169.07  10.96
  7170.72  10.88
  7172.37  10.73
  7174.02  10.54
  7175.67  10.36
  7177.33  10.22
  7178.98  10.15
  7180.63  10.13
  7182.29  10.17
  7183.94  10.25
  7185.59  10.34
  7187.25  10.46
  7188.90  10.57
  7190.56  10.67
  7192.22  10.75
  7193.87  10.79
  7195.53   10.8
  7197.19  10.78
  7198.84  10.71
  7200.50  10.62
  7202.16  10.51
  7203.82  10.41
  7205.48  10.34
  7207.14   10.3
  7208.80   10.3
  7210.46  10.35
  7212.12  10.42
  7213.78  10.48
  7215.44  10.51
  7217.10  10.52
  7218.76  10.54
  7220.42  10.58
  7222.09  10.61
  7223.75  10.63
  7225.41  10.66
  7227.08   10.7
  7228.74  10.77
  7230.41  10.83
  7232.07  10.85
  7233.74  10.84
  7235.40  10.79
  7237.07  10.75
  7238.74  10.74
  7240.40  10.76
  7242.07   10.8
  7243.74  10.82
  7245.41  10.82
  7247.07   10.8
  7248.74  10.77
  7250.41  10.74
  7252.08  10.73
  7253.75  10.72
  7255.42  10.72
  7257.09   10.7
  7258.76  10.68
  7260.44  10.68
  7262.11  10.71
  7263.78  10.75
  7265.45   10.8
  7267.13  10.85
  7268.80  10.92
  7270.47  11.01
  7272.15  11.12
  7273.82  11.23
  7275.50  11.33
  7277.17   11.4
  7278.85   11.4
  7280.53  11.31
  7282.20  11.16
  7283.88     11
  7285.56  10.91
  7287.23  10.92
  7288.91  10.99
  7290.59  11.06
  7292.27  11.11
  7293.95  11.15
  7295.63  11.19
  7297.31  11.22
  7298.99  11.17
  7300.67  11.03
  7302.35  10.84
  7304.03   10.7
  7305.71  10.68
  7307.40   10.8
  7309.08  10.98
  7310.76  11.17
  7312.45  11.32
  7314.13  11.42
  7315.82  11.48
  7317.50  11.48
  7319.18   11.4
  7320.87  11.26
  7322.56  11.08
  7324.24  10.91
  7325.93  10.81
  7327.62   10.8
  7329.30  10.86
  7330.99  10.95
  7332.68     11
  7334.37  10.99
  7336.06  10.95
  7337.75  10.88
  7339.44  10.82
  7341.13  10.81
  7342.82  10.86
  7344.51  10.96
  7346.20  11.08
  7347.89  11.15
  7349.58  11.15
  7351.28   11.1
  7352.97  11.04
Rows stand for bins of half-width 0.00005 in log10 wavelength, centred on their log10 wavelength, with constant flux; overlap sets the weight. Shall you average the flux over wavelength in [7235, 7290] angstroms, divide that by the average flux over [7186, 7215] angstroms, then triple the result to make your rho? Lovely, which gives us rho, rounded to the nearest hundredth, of 3.10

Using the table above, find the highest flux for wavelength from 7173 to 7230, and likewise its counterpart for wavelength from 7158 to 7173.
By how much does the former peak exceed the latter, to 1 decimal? -0.2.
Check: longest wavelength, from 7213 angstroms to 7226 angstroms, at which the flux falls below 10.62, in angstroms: 7222.09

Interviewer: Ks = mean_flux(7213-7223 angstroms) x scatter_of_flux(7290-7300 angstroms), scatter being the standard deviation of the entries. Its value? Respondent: 0.6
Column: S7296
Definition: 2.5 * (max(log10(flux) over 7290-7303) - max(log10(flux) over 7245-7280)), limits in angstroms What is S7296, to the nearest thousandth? -0.017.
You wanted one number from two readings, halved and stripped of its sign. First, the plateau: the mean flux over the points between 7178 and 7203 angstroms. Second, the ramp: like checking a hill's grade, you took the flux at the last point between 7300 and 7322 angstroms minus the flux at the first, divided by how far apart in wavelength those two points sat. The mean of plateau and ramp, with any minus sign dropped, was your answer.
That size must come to 5.26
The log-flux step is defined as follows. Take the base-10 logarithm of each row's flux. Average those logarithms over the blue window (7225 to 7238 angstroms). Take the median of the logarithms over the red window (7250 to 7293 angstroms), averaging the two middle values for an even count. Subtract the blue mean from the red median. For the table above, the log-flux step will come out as 0.006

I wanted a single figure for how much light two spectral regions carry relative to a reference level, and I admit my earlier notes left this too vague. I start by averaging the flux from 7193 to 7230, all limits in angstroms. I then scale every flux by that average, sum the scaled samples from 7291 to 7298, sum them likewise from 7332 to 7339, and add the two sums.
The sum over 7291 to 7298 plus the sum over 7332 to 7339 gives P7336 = 8.38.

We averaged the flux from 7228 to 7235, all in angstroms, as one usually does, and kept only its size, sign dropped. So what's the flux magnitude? 10.8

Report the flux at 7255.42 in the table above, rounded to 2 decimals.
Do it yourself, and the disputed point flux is 10.72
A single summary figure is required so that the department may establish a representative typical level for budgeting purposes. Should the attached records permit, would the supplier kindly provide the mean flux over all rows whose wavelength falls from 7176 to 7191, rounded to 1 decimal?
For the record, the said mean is 10.3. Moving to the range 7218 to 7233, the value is 10.7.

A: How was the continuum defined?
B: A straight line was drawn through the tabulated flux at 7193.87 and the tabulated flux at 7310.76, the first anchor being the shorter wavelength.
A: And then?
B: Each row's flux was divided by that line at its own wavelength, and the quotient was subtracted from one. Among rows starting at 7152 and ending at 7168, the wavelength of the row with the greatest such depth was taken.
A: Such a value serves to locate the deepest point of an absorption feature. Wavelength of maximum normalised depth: 7152.58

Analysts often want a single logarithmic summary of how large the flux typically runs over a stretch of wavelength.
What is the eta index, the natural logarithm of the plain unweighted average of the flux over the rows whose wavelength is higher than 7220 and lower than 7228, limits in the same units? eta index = 2.36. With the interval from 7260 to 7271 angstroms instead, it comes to 2.38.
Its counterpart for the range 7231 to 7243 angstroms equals 2.38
